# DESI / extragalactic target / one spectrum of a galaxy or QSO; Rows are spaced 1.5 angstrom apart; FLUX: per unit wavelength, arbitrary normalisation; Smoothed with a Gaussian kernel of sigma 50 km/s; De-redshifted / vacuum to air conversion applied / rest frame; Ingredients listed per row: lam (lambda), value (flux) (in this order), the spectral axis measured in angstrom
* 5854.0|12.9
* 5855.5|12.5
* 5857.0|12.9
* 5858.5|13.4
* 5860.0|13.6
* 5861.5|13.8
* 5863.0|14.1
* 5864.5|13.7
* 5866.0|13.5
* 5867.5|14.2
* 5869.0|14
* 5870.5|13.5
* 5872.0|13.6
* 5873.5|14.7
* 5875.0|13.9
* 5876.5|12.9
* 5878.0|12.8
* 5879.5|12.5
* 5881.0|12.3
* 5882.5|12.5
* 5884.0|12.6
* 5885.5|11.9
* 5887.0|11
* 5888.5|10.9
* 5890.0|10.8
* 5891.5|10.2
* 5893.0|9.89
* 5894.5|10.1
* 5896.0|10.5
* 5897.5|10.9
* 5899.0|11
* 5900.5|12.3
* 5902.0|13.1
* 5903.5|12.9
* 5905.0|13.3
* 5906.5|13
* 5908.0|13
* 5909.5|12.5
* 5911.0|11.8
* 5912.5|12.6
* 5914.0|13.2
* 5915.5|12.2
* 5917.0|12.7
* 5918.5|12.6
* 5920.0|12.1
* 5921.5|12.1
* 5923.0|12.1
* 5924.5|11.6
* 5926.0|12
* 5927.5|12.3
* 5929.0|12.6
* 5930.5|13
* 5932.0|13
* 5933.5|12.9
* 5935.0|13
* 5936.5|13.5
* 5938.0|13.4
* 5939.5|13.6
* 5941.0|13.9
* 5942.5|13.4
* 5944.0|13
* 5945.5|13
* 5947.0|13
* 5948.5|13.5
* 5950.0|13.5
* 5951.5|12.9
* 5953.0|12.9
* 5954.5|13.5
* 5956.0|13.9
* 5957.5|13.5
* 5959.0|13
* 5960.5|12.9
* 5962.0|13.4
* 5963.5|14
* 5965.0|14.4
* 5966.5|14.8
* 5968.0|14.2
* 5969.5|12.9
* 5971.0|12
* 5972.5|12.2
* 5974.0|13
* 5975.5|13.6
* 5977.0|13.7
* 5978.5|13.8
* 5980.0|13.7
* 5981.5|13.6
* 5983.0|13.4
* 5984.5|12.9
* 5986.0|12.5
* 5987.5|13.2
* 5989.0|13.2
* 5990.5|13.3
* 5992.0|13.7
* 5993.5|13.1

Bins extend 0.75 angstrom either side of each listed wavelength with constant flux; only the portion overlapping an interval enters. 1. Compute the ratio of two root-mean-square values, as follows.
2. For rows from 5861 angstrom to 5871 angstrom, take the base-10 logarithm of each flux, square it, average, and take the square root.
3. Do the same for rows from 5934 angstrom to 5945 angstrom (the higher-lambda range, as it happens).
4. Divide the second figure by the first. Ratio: 0.99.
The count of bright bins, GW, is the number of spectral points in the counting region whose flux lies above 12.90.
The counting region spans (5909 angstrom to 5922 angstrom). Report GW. 1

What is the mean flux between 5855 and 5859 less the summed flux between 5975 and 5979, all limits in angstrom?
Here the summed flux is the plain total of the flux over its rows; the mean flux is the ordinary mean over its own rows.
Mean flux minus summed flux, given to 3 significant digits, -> -28.2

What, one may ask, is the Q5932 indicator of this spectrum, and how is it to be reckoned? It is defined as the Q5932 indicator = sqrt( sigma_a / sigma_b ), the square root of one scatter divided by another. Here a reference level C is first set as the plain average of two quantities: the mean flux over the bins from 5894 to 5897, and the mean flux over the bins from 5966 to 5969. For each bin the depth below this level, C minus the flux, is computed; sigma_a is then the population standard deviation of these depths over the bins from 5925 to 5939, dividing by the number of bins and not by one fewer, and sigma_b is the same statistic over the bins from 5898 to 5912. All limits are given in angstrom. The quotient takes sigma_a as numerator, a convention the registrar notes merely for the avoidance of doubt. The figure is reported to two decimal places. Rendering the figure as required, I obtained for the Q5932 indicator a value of 0.81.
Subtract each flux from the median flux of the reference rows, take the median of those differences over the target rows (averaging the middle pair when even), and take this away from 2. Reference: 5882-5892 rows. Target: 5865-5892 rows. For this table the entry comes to 3.7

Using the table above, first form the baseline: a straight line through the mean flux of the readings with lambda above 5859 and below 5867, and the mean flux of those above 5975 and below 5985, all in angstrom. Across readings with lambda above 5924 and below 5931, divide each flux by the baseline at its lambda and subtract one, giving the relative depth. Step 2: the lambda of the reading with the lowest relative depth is 5924.5 angstrom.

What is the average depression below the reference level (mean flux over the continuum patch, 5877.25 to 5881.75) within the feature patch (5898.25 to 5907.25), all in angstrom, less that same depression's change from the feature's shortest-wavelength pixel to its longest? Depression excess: 1.9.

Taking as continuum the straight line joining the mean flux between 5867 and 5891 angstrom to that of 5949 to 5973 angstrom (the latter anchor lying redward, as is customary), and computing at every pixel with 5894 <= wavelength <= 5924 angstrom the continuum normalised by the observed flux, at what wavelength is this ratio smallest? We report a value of 5905.0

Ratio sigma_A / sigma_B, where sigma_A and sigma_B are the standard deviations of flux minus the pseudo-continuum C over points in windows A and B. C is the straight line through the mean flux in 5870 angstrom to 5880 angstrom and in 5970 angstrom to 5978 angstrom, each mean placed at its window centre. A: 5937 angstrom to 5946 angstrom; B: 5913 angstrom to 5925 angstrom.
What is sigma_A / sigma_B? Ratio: 0.7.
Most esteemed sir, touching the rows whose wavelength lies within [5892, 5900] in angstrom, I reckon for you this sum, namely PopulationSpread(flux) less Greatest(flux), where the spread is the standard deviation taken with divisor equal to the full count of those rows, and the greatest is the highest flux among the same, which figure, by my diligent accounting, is -10.6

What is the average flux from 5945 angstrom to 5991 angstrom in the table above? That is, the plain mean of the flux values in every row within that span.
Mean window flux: 13.3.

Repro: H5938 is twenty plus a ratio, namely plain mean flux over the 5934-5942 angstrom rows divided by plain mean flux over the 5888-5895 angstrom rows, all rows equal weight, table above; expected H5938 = 21.3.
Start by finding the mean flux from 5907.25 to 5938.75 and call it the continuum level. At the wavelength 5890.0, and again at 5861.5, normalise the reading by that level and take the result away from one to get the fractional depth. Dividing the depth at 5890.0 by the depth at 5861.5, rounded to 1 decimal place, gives -1.5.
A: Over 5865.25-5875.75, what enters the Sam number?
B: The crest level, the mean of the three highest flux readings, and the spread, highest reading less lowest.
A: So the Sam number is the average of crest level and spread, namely 7.75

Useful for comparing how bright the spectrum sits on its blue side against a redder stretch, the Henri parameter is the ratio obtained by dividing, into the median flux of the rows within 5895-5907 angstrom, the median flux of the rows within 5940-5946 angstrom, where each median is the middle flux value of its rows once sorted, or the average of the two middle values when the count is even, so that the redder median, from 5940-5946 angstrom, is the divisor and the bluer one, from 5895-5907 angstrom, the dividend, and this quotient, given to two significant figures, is 0.95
